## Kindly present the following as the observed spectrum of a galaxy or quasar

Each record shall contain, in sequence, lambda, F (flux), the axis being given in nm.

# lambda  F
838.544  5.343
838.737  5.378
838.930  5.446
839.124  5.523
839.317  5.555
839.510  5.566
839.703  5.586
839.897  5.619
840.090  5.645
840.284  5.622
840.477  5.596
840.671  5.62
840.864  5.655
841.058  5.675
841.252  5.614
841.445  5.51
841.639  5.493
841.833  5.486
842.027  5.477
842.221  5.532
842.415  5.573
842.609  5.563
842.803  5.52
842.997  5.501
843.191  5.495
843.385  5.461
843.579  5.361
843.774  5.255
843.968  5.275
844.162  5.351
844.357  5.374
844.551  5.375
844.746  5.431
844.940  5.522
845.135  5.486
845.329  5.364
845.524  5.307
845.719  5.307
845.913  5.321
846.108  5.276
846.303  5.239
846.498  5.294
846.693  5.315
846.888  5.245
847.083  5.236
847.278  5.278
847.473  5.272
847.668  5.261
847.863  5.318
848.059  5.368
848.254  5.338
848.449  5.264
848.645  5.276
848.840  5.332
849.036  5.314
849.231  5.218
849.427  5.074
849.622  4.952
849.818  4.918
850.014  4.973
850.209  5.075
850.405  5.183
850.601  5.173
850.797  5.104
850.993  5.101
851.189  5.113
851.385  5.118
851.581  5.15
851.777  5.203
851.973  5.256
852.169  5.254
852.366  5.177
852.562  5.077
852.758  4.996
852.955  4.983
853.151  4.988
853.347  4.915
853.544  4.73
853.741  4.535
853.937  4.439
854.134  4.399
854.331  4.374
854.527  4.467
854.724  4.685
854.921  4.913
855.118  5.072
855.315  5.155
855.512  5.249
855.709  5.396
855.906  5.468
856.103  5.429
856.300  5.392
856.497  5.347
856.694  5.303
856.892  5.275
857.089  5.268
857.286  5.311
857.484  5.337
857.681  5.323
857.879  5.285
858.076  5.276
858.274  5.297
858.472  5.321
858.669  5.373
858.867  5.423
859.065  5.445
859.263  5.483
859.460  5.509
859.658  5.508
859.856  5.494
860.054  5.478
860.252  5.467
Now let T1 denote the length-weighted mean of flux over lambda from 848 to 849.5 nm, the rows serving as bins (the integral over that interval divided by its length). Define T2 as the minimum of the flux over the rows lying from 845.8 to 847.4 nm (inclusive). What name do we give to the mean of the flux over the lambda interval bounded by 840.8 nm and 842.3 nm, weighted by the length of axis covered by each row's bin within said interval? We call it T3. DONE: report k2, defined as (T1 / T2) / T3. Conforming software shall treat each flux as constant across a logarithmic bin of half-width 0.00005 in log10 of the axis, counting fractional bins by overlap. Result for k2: 0.181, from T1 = 5.27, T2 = 5.236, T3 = 5.55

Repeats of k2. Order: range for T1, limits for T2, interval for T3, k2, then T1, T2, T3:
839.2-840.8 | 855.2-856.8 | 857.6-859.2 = 0.203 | 5.60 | 5.155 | 5.34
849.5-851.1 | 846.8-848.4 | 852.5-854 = 0.200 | 5.06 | 5.236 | 4.84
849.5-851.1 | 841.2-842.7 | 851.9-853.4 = 0.182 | 5.06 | 5.477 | 5.08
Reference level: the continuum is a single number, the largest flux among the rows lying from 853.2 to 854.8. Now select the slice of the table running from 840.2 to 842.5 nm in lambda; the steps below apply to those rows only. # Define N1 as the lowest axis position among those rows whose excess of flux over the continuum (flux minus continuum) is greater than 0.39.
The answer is 840.284 nm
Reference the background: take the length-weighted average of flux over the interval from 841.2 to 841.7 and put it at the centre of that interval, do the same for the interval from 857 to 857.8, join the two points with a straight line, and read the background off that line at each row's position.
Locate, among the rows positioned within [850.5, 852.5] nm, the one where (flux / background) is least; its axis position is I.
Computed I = 850.993 nm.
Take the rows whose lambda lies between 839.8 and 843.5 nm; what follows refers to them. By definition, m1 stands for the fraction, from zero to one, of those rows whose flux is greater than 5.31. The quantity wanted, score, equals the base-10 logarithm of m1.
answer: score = 0.00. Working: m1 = 1.00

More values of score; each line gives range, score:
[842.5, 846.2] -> -0.13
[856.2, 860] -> -0.16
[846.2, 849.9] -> -0.50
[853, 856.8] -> -0.58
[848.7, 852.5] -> -0.98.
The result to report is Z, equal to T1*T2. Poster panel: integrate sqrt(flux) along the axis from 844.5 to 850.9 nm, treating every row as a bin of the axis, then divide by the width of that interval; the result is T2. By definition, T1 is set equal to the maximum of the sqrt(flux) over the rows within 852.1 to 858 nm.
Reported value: 5.36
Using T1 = 2.338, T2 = 2.29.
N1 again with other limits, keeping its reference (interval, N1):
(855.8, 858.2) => 855.906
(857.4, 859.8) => 857.484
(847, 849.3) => 847.863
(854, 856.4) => 855.709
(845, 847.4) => 845.135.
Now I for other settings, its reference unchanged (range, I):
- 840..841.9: 841.833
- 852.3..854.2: 854.134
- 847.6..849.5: 849.427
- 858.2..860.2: 858.274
